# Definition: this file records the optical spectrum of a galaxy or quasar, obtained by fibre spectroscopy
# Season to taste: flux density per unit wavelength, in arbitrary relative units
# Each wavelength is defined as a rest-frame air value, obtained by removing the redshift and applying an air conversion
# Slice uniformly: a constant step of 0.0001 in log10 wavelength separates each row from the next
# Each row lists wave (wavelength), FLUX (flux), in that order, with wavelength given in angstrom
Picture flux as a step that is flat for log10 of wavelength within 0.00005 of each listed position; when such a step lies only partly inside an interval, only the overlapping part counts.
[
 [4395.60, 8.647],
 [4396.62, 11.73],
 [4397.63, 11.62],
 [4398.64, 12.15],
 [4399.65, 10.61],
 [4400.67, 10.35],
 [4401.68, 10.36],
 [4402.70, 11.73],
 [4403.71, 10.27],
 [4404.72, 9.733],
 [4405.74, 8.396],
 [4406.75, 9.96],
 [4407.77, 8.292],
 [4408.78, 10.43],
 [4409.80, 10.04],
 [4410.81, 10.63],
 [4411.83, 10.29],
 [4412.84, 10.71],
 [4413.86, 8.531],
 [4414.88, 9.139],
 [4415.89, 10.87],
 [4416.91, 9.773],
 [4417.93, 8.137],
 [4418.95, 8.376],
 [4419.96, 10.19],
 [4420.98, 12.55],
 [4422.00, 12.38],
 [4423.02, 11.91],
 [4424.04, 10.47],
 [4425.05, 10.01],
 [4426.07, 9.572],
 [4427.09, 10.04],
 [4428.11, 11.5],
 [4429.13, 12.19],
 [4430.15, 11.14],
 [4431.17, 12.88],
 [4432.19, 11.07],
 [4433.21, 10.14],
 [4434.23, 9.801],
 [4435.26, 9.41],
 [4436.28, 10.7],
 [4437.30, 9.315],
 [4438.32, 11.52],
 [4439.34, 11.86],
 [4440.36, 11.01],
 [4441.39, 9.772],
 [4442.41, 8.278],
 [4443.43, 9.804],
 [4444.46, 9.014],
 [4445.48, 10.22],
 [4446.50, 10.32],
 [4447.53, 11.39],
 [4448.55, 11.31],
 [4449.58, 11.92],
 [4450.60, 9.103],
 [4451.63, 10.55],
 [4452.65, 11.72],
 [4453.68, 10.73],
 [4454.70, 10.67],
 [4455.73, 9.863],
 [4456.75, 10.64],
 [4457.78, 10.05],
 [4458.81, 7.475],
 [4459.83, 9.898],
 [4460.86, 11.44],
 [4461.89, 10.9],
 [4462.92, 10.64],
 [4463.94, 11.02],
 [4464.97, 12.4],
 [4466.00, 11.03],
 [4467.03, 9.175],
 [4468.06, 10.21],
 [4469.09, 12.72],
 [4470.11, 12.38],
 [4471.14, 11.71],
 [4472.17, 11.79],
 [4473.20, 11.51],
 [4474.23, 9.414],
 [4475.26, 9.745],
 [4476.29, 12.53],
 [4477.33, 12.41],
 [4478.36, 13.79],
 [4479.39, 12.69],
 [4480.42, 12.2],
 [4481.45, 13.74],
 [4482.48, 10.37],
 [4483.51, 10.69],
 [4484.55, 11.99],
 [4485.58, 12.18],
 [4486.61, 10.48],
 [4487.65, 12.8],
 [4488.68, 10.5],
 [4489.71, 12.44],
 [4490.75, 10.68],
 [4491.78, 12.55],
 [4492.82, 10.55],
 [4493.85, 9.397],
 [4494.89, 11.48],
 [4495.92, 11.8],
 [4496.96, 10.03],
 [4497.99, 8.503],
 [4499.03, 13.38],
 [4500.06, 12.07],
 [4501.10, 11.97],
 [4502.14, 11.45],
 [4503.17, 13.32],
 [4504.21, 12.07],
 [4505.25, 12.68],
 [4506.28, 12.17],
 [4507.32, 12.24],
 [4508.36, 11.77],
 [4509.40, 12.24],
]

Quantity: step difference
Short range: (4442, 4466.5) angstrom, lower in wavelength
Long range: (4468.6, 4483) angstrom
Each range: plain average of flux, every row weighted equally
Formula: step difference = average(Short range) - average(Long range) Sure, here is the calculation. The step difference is -1.5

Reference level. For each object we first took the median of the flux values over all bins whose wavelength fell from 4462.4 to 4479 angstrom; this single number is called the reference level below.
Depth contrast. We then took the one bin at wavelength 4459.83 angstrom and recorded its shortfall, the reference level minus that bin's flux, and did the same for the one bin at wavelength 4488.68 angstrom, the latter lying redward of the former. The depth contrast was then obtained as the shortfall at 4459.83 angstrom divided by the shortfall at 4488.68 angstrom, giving 1.5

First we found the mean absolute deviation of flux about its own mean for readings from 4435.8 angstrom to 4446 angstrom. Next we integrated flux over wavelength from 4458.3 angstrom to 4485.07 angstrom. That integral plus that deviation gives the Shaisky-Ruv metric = 304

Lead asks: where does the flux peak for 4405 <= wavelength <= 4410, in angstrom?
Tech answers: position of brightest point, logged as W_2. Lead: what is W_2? 4408.78 angstrom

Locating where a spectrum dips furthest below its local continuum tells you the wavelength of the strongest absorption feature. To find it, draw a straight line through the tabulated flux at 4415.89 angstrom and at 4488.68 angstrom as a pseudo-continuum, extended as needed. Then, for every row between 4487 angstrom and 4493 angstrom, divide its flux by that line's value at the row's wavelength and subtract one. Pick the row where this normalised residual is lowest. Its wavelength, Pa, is 4488.68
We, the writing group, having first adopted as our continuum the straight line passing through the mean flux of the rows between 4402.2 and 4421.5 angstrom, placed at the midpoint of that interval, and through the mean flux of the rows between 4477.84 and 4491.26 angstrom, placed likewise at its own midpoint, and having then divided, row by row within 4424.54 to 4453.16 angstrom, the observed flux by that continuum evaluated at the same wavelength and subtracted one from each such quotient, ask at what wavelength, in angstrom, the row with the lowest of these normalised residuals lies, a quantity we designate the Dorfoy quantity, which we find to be 4442.41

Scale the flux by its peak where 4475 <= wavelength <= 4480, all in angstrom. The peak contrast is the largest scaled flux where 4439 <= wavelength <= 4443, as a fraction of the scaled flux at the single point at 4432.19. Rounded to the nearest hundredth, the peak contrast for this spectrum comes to 1.07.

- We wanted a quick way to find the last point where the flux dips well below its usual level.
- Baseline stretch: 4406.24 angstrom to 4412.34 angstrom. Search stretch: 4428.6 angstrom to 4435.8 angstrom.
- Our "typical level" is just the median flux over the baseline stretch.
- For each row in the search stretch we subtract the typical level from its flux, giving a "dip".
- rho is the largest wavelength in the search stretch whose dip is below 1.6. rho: 4435.26 angstrom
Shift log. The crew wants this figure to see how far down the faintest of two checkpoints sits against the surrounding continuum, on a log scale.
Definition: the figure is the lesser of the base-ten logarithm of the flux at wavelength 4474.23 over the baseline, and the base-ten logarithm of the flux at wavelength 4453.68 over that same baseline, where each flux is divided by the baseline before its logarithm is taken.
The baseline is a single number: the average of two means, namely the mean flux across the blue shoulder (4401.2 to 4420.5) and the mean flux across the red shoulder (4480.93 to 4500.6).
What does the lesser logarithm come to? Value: -0.05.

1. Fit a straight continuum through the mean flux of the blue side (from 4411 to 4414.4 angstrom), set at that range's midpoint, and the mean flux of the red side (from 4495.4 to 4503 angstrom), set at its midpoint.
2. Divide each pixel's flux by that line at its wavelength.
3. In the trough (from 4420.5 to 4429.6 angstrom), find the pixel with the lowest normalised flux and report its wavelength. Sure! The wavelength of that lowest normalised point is 4426.07 angstrom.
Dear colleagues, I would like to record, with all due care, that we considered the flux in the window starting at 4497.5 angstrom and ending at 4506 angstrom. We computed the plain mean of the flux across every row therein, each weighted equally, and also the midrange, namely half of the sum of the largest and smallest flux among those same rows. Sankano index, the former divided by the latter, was 1.09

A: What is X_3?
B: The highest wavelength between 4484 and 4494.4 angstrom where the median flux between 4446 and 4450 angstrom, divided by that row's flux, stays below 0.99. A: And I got 4491.78 angstrom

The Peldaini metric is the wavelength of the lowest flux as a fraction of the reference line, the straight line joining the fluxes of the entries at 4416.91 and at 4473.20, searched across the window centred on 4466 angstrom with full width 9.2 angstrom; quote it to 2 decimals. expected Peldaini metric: 4467.03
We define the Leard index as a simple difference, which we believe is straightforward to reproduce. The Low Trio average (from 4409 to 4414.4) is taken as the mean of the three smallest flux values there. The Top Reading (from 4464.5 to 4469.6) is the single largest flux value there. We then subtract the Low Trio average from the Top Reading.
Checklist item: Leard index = 3.1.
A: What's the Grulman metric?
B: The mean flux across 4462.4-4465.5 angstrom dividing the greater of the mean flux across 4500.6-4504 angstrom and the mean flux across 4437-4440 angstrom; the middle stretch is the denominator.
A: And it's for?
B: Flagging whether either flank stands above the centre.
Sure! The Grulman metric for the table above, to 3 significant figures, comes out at 1.08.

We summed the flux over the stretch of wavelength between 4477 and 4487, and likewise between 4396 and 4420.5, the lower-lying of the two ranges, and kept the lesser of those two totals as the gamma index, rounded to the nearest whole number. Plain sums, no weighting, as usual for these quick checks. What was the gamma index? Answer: 121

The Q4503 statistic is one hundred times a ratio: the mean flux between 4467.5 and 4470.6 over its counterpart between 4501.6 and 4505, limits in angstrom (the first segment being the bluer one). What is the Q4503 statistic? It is 96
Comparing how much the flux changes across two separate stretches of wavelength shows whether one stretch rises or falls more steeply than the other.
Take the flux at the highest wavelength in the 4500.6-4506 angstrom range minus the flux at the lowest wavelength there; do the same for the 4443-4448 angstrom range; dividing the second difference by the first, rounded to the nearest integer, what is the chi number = 2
